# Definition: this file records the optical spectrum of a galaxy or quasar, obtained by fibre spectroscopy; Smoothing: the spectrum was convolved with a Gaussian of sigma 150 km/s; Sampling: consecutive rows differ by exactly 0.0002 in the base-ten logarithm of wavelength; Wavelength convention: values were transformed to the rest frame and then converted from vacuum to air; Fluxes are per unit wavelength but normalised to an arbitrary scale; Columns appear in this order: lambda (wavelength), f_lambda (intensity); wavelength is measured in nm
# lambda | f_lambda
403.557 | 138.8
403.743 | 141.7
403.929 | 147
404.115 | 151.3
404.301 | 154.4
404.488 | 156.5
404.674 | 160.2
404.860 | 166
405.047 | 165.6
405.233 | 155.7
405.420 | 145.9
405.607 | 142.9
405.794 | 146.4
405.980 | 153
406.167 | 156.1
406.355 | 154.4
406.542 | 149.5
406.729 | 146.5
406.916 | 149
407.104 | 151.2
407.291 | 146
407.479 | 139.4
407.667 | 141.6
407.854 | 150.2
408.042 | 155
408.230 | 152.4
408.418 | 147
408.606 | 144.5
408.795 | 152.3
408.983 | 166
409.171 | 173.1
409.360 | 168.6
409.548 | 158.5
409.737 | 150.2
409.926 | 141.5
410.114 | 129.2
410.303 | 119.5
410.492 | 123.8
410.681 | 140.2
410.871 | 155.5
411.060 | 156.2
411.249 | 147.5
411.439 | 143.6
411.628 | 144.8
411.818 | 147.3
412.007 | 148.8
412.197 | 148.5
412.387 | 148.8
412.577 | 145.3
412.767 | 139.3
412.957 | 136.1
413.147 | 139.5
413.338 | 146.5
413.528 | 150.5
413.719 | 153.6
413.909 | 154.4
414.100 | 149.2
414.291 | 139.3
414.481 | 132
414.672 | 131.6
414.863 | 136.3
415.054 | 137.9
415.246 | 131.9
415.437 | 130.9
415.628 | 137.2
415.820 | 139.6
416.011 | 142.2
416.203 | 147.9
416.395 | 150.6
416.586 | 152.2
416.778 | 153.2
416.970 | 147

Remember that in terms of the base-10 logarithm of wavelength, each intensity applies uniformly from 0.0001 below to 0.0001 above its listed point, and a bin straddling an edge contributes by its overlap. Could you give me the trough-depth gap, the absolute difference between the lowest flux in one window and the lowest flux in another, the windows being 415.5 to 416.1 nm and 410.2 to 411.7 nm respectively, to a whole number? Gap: 18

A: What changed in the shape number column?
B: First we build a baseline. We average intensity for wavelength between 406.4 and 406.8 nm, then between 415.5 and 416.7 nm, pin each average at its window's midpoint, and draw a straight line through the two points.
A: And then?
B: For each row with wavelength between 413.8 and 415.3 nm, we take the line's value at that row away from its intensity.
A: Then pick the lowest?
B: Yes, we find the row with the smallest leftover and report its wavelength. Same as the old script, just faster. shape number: 414.672 nm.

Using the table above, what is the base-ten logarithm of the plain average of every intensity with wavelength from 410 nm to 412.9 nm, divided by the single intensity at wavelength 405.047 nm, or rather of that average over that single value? -0.065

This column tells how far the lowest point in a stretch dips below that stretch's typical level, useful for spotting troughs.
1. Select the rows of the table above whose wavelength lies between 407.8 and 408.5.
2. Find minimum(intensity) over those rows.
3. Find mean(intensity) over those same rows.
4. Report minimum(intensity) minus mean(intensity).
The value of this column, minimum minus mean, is -4.2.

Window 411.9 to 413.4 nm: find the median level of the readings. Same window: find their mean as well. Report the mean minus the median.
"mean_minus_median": -1.8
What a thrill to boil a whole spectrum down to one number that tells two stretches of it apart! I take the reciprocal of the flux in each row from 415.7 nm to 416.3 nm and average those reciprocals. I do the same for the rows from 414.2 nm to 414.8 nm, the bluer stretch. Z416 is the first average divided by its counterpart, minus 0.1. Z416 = 0.84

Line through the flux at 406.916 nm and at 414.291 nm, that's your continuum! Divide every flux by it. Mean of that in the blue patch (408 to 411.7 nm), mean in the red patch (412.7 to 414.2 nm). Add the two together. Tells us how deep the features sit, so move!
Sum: 2.06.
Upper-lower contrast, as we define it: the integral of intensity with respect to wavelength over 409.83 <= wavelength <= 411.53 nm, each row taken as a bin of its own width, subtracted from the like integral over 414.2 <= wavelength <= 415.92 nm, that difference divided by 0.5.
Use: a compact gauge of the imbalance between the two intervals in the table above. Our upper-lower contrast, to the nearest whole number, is -10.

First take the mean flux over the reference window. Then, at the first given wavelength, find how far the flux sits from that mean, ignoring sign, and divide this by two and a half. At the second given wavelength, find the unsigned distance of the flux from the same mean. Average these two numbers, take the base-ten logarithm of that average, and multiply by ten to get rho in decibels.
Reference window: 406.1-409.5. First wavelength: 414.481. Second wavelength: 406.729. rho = 8.5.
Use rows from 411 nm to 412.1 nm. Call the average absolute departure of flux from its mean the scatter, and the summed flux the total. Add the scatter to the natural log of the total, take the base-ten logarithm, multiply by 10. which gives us 9.9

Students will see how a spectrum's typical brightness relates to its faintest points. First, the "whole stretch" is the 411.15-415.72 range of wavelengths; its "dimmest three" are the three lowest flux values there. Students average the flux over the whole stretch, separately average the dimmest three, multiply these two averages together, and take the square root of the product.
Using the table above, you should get 137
